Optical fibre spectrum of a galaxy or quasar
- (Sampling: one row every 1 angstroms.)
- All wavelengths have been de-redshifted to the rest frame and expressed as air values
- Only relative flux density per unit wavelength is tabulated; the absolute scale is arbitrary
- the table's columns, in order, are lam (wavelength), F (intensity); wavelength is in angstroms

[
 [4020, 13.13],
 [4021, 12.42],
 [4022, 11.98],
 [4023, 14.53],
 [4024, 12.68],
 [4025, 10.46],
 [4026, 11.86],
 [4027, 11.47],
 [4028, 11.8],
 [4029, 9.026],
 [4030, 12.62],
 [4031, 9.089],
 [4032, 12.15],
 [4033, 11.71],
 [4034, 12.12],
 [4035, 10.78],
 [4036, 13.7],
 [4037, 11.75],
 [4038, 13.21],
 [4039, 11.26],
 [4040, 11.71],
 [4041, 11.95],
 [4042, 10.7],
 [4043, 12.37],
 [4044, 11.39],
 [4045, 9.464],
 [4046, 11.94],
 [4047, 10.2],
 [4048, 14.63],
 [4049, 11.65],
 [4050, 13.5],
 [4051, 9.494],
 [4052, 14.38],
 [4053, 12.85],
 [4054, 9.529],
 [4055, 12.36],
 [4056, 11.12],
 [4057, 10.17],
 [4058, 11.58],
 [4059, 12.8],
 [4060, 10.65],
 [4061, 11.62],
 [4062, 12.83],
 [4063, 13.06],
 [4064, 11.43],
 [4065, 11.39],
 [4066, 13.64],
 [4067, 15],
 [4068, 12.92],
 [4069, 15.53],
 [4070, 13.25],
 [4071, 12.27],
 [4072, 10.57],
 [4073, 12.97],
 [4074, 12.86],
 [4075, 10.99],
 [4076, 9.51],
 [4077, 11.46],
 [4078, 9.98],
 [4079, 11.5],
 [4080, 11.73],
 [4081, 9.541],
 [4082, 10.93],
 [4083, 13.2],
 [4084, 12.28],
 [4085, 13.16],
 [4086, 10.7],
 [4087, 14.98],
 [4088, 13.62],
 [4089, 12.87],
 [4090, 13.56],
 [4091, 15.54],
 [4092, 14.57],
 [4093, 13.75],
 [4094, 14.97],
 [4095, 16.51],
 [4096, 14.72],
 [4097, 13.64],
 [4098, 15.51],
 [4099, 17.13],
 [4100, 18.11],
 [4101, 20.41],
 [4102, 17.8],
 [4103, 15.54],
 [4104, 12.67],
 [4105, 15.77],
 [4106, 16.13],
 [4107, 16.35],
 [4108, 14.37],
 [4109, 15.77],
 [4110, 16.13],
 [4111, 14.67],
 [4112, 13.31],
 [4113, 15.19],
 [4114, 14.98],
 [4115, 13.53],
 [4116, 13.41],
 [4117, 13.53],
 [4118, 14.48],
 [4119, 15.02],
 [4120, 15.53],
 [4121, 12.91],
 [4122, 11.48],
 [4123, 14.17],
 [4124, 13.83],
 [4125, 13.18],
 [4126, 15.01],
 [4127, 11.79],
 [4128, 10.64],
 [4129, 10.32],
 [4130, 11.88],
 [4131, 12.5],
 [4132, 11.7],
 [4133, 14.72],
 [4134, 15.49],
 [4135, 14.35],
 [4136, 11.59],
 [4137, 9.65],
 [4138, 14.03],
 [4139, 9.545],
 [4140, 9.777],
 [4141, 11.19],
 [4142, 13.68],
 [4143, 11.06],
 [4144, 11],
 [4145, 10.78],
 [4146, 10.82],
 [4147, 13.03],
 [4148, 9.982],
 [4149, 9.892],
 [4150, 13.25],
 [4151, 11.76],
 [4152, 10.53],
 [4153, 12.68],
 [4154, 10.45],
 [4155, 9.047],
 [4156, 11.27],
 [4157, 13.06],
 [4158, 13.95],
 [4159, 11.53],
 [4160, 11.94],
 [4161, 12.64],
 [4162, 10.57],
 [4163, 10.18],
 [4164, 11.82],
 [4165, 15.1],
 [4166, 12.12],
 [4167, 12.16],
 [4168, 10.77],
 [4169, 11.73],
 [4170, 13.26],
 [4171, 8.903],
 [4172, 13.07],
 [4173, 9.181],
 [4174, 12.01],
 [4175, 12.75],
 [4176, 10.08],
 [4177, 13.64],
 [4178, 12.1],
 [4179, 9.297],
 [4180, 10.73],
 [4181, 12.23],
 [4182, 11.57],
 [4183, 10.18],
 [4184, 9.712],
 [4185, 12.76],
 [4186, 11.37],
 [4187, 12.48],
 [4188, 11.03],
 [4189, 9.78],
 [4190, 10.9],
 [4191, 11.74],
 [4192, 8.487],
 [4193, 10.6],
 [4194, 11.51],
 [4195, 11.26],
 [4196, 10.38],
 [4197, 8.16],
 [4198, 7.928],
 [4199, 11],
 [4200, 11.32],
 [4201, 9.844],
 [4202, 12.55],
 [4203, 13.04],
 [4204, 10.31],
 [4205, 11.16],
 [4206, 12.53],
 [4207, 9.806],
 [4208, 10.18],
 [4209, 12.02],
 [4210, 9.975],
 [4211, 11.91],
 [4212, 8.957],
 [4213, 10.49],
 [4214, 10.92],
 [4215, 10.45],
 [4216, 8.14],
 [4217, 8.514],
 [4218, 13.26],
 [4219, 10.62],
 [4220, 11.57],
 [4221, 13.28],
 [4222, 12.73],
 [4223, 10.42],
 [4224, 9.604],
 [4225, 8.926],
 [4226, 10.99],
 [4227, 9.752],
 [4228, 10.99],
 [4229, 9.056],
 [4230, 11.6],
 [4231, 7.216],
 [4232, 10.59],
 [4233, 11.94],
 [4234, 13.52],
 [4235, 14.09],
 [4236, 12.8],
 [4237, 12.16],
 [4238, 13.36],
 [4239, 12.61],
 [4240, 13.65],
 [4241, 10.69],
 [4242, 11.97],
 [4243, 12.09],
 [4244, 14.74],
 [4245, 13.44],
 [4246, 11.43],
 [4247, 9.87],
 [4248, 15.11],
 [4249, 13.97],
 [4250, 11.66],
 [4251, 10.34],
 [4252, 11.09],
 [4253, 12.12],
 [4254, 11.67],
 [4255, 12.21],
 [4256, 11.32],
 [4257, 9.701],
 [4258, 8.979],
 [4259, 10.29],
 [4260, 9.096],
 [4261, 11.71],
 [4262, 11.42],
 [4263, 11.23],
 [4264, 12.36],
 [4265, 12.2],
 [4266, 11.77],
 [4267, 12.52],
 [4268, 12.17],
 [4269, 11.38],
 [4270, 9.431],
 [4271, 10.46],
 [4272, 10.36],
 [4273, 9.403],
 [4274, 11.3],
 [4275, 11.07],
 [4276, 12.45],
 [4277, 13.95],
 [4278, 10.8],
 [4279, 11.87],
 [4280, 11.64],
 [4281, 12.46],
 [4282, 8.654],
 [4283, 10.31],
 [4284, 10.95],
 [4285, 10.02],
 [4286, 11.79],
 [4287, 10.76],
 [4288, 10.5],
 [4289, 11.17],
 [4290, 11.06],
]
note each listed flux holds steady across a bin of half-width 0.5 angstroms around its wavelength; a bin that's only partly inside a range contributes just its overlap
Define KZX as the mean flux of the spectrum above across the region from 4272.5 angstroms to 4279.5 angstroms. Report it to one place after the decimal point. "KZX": 11.5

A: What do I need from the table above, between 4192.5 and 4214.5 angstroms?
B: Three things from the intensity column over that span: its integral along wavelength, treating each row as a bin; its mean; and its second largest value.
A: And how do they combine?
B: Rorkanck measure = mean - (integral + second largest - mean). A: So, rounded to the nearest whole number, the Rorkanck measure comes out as -227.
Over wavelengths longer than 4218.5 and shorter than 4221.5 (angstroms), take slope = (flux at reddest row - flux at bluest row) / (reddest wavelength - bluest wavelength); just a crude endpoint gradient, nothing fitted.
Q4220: 1.3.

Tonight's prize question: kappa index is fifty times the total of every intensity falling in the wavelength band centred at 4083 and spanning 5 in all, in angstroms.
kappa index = 2956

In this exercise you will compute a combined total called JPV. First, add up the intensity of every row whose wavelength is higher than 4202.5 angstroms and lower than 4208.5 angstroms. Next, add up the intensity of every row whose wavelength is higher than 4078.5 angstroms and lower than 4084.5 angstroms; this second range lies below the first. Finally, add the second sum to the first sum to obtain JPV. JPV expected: 136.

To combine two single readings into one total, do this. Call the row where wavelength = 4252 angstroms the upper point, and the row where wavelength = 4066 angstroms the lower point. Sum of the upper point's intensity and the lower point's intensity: 25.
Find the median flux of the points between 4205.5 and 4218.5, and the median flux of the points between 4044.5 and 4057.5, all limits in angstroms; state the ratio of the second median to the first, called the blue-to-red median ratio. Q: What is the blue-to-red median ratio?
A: 1.11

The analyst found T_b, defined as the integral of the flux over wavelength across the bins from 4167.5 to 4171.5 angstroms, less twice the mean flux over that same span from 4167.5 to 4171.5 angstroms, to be 22.3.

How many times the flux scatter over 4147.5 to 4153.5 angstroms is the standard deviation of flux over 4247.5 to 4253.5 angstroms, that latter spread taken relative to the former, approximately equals 1.3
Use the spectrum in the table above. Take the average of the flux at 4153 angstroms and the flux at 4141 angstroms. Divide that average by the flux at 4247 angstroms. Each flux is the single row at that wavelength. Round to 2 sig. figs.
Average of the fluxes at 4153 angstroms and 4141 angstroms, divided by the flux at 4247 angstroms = 1.2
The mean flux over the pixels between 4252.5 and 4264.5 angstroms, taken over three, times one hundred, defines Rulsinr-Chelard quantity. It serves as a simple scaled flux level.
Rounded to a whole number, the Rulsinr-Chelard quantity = 367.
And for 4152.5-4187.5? 387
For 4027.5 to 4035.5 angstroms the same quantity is 372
